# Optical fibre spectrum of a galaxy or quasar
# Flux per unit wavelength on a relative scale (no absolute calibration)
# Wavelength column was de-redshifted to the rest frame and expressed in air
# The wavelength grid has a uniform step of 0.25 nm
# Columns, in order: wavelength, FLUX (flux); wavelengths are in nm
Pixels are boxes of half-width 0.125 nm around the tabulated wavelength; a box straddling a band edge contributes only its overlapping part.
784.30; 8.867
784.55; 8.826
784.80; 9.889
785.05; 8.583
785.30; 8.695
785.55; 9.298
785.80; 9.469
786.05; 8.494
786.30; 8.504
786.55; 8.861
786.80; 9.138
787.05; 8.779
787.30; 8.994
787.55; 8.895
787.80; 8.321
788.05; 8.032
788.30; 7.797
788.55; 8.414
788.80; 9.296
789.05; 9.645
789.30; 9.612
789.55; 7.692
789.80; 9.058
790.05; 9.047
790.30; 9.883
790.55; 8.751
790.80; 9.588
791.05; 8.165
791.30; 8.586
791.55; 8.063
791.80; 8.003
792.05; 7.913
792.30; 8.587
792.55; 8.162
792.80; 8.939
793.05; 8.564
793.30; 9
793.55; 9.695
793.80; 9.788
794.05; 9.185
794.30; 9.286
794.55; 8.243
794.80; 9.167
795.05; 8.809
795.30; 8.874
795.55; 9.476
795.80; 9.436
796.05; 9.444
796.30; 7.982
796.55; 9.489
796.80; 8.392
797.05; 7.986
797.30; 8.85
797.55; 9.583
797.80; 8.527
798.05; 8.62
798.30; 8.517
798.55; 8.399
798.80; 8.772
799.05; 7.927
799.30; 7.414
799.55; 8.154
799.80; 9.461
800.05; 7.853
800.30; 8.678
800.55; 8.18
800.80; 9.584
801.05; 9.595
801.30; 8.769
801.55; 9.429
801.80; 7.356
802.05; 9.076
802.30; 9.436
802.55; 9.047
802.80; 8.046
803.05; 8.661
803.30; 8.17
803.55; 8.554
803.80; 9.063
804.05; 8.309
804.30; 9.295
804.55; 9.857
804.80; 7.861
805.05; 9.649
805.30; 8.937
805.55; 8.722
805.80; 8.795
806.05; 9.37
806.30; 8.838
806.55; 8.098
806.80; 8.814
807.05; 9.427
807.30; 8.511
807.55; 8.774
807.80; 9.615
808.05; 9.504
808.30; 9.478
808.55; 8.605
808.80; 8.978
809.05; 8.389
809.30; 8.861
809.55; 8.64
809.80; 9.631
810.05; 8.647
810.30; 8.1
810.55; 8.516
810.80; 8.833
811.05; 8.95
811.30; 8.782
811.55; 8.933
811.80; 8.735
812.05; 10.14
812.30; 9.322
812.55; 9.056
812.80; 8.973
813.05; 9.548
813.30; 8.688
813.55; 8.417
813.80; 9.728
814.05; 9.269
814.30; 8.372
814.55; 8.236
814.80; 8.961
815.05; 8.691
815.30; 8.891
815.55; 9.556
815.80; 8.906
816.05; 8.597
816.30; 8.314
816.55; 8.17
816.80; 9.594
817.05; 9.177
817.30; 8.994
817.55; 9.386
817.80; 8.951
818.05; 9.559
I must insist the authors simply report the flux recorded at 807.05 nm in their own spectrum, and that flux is 9.427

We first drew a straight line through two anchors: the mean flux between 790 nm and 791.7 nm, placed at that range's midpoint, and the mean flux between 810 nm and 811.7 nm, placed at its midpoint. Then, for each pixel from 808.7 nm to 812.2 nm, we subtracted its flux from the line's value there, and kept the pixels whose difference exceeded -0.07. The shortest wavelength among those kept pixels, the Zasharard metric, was 809.05 nm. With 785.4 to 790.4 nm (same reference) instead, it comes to 786.05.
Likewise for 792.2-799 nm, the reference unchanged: 792.30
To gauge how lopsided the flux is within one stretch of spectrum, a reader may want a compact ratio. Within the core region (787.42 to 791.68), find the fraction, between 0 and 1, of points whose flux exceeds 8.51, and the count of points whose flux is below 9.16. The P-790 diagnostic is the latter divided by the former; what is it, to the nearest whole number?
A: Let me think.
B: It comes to 20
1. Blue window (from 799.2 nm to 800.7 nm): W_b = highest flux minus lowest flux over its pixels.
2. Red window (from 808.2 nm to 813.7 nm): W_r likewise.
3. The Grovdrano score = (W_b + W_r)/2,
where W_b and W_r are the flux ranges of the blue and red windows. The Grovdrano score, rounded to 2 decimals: 2.04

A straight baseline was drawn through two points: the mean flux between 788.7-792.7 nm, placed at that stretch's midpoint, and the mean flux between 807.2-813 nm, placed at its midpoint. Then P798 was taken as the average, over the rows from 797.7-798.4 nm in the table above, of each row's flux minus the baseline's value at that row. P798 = -0.28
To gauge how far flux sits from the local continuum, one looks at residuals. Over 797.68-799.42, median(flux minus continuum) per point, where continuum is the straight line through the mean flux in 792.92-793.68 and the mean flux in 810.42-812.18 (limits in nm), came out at -0.54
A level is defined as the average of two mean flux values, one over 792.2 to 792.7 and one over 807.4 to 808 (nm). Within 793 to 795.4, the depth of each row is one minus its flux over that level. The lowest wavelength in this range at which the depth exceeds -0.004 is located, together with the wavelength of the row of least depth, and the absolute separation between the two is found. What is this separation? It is 0.75 nm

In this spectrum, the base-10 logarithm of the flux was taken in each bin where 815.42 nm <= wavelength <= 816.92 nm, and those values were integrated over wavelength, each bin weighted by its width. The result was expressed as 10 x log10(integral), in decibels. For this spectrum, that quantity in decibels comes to 1.52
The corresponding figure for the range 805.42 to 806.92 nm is 1.50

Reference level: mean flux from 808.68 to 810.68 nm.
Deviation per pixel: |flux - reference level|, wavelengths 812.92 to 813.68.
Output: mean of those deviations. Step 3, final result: 0.39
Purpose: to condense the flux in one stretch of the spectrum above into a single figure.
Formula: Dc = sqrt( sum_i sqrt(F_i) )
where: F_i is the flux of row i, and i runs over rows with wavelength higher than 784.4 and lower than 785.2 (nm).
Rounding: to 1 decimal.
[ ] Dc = 3.0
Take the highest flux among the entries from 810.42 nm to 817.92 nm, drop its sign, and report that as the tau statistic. 10.14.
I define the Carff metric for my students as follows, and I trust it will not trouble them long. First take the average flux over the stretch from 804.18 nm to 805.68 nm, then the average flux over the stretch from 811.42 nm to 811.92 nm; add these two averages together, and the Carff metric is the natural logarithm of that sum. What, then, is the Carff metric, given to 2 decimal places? 2.88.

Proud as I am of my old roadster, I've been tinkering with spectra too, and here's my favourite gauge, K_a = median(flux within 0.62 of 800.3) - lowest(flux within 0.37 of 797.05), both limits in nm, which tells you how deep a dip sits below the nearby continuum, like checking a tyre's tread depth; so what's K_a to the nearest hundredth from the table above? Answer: 0.69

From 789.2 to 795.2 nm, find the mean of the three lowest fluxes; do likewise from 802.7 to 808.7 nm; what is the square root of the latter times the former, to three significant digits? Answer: 7.94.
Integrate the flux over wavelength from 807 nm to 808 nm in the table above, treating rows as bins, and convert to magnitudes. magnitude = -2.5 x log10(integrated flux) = -2.40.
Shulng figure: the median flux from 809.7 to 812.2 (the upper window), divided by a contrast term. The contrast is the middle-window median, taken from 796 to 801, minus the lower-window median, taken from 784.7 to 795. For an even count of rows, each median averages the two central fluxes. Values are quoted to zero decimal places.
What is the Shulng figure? -26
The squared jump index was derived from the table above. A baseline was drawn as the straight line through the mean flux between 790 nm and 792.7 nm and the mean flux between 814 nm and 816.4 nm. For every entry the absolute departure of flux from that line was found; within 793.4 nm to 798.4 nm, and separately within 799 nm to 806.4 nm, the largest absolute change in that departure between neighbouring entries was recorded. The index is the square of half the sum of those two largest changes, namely 0.75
